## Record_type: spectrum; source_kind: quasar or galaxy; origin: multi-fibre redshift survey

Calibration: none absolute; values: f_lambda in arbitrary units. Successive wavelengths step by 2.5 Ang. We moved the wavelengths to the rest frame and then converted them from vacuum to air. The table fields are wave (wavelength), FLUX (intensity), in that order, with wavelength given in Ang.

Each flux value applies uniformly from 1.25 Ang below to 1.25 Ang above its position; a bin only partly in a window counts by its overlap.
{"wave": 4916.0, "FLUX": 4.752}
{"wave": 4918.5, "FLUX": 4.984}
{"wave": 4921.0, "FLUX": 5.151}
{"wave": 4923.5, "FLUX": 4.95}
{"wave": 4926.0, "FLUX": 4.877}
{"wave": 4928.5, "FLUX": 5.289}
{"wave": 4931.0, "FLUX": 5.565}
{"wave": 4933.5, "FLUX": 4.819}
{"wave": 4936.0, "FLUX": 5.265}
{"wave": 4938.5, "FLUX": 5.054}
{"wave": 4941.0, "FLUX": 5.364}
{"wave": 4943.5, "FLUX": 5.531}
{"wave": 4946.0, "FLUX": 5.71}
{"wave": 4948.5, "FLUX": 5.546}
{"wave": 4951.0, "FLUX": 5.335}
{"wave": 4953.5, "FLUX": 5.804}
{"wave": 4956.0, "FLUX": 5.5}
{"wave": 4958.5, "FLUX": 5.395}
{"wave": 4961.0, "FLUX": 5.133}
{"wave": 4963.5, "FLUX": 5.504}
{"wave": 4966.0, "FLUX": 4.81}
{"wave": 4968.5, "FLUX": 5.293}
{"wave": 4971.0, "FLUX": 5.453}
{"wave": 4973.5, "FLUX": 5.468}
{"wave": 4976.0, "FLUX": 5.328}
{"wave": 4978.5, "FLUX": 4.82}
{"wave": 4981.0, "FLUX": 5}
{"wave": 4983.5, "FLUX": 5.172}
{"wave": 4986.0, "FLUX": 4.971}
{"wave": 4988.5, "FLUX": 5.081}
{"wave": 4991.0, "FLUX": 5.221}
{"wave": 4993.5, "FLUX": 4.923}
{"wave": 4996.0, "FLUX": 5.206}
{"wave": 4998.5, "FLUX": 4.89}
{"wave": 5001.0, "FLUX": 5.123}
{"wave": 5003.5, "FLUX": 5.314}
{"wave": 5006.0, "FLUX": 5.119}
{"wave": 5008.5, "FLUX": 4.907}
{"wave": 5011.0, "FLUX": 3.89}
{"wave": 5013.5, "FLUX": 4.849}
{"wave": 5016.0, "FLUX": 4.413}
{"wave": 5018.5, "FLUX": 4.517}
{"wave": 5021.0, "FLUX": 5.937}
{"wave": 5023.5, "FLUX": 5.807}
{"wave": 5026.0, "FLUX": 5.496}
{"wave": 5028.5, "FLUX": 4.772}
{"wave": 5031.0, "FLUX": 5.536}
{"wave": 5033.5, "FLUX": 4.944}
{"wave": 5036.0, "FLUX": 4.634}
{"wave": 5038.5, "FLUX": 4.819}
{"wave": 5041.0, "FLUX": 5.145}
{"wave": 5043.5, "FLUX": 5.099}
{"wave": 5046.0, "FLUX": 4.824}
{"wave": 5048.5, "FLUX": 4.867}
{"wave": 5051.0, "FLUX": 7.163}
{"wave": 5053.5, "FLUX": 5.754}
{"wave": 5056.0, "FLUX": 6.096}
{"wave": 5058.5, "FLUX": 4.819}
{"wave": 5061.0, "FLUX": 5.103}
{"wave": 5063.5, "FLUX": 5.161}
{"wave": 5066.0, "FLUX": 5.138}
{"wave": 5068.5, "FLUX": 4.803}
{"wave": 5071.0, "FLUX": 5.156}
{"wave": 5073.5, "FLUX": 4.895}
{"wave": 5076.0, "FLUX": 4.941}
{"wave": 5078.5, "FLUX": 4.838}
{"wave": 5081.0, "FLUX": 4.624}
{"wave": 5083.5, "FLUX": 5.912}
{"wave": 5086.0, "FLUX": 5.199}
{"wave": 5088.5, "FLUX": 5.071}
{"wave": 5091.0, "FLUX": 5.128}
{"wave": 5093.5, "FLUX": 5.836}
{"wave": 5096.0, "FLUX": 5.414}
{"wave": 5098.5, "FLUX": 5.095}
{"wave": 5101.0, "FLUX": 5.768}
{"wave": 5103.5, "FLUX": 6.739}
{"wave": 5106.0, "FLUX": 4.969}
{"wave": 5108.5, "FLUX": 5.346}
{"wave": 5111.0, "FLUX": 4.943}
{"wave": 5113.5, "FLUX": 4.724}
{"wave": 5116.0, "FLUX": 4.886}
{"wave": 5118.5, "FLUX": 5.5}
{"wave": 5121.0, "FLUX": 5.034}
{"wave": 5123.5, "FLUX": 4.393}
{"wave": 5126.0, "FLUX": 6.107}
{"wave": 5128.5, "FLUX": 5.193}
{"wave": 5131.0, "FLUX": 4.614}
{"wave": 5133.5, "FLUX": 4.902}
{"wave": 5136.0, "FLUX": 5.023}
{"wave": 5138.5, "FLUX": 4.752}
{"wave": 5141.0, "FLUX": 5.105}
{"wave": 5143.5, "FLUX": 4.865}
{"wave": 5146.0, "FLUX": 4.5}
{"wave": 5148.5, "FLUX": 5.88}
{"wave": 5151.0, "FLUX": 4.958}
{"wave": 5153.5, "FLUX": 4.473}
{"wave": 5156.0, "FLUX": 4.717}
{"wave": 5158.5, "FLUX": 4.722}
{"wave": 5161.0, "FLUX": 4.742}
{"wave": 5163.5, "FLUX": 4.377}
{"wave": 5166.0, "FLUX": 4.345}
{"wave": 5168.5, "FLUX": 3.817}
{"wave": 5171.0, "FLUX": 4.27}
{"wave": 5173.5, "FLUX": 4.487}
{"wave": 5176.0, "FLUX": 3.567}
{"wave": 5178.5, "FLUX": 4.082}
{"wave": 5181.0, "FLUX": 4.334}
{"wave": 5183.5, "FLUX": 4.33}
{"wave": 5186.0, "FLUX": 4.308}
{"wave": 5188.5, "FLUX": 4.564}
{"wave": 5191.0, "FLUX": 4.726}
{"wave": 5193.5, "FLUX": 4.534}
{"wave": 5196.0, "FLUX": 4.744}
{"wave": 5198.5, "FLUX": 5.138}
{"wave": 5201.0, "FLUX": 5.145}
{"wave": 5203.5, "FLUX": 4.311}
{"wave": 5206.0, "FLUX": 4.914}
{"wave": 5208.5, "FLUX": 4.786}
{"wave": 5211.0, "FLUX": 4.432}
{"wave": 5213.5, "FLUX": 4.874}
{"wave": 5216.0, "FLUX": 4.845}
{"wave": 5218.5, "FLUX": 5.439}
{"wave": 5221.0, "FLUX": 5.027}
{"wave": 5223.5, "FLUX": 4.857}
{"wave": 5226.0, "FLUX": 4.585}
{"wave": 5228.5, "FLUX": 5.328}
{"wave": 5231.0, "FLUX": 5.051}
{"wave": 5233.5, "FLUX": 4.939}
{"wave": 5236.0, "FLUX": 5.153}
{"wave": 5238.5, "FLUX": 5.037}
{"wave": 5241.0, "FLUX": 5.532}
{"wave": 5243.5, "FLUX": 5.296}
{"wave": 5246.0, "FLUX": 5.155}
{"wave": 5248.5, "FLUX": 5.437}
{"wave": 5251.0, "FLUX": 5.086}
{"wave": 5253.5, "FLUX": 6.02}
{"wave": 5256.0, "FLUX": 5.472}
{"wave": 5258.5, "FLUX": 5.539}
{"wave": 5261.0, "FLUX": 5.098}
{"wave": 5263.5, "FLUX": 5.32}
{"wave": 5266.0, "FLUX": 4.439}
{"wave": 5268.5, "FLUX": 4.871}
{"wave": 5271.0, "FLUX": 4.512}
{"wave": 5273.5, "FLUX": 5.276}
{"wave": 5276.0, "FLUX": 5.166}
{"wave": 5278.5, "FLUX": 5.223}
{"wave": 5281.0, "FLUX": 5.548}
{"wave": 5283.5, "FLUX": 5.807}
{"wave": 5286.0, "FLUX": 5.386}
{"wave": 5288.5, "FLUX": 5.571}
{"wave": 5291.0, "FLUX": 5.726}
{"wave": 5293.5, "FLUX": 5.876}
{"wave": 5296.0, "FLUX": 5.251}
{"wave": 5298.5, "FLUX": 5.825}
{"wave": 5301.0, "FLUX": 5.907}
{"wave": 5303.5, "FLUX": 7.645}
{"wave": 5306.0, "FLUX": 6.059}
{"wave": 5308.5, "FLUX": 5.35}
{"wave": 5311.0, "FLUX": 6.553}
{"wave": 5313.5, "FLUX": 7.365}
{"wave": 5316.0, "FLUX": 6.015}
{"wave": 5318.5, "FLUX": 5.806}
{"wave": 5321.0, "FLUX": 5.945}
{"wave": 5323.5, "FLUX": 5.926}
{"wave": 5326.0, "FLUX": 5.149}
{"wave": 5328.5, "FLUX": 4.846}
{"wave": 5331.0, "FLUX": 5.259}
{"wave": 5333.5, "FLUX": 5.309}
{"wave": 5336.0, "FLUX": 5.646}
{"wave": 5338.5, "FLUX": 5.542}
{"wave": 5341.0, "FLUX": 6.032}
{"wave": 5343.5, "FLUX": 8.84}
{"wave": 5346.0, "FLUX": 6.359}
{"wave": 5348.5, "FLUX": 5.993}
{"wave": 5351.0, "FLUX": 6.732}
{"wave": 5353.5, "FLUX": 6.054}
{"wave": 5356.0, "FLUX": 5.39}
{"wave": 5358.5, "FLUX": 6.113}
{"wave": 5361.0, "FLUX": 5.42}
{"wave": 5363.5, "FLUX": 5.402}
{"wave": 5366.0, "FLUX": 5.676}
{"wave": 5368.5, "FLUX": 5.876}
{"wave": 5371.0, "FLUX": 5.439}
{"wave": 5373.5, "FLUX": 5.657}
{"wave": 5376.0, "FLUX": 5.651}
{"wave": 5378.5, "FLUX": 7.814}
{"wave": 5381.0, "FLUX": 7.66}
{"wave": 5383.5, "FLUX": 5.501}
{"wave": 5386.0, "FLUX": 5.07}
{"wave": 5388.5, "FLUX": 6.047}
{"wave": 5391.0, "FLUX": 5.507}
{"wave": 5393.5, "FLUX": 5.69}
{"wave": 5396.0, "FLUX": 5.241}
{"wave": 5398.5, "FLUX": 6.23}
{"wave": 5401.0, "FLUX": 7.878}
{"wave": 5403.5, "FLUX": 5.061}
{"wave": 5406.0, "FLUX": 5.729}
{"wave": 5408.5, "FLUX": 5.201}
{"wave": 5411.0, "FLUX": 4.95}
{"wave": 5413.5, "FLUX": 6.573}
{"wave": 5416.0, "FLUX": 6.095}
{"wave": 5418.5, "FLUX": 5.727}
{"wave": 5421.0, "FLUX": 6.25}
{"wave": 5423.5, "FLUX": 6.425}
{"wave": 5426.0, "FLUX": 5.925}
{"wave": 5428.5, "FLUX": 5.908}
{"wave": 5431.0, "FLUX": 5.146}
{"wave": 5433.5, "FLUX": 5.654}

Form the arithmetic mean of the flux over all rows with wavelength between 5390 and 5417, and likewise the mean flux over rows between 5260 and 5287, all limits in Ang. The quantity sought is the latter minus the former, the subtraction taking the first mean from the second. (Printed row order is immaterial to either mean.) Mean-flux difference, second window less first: -0.68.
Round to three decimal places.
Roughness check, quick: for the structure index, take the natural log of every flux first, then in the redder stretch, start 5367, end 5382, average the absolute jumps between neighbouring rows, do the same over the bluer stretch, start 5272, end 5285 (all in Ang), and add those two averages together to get 0.127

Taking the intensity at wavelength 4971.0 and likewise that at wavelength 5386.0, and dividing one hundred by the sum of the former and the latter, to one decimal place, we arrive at 9.5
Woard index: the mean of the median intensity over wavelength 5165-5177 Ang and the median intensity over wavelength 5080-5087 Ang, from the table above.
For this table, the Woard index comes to 4.73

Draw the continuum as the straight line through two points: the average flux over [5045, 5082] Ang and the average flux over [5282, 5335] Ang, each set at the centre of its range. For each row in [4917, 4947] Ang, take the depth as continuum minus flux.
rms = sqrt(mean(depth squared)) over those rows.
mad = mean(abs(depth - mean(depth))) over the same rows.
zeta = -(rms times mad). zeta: -0.10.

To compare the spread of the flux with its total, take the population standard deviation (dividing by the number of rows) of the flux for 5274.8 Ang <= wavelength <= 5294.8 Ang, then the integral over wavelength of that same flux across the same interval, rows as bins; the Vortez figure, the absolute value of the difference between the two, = 111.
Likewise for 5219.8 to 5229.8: 49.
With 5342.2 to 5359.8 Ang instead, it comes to 113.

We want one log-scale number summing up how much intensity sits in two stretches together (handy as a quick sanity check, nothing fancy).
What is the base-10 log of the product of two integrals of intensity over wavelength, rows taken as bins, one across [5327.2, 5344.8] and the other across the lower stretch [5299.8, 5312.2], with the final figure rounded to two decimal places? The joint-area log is 3.91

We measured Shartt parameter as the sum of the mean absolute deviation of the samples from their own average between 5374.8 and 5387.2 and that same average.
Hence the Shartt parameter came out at 7.5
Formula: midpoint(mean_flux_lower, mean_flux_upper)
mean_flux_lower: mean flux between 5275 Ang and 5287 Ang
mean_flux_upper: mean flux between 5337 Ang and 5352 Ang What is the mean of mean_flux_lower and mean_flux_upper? 6.00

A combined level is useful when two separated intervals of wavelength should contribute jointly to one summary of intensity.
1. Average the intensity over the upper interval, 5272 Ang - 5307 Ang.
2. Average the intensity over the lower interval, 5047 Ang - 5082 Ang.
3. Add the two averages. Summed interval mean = 11.0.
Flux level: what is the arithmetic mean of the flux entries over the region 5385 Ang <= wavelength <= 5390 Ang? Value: 5.6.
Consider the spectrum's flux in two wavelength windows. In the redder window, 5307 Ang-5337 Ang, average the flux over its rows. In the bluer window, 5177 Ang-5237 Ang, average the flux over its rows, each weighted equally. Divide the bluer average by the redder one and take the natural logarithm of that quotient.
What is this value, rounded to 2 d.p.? -0.19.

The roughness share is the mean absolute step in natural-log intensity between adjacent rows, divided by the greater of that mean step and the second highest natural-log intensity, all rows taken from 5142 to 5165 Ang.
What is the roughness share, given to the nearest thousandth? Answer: 0.059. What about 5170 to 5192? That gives 0.047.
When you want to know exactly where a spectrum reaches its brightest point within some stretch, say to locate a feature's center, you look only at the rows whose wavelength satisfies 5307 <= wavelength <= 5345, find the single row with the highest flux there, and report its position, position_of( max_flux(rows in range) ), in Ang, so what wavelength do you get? 5343.5 Ang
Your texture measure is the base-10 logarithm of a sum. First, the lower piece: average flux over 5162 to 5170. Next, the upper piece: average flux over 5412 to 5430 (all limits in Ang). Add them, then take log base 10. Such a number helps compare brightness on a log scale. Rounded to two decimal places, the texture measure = 1.01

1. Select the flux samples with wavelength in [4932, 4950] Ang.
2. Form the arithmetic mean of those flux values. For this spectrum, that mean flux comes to 5.33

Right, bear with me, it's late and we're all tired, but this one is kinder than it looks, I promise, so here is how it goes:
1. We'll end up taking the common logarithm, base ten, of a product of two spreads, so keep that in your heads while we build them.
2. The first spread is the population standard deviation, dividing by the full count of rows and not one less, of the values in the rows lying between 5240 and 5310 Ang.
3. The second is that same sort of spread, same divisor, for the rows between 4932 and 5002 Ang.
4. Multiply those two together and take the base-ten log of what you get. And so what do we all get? -0.82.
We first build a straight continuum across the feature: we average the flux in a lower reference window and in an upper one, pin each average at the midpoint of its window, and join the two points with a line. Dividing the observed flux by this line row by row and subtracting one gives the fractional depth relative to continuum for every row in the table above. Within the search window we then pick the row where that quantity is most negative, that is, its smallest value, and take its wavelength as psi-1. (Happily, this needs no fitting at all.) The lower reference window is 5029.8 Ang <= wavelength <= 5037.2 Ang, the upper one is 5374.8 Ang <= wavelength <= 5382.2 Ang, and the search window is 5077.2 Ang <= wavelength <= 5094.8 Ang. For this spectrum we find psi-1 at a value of 5081.0 Ang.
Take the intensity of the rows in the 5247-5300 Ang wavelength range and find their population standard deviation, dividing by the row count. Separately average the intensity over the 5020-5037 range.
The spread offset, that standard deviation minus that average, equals -4.90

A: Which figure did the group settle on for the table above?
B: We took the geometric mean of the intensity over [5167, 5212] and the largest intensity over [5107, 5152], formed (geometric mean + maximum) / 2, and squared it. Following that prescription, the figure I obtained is 28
